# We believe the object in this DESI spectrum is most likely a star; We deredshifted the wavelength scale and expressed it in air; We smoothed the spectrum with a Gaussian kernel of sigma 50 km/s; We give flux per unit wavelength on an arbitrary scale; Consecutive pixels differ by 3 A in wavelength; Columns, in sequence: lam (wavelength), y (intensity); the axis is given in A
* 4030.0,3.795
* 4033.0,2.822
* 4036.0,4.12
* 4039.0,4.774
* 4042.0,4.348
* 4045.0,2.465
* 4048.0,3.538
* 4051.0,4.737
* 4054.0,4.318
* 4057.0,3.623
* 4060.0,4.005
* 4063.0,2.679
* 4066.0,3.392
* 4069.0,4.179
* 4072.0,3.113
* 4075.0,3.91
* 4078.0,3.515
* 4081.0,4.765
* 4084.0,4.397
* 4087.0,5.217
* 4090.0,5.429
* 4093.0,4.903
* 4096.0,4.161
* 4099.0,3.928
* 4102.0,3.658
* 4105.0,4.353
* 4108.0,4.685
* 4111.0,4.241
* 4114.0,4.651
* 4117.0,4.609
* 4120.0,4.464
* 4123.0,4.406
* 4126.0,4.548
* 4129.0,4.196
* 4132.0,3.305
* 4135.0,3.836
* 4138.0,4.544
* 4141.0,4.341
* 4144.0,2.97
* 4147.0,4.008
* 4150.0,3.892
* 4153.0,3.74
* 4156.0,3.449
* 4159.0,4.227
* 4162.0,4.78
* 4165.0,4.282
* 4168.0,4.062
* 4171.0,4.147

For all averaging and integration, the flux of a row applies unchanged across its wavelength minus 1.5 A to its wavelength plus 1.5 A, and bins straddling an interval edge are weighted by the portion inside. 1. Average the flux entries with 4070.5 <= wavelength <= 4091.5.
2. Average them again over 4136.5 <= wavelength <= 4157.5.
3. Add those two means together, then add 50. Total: 58.2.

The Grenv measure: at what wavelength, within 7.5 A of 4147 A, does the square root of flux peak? 4141.0 A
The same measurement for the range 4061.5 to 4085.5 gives 4081.0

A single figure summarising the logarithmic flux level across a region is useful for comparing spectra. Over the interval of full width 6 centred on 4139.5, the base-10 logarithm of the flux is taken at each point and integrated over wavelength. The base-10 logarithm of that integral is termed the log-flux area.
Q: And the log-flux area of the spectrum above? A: 0.59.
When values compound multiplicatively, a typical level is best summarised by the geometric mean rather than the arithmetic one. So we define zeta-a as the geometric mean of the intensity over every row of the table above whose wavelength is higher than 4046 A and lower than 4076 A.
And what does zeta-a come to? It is 3.70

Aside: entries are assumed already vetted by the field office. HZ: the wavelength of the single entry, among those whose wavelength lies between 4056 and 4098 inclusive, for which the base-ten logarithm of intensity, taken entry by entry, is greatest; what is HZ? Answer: 4090.0 A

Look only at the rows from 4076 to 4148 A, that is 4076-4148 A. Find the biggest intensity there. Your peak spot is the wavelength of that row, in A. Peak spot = 4090.0 A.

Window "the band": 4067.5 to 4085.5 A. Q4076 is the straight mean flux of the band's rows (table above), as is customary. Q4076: 3.98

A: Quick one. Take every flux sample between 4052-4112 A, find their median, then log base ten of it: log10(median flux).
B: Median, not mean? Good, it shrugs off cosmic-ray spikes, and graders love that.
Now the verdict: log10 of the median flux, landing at 0.620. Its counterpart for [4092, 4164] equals 0.627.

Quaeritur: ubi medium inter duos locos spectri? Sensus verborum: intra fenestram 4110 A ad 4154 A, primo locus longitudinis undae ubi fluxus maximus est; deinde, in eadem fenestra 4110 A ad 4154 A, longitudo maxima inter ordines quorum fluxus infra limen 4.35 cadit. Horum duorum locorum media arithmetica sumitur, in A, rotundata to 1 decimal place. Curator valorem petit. 4133.5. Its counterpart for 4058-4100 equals 4094.5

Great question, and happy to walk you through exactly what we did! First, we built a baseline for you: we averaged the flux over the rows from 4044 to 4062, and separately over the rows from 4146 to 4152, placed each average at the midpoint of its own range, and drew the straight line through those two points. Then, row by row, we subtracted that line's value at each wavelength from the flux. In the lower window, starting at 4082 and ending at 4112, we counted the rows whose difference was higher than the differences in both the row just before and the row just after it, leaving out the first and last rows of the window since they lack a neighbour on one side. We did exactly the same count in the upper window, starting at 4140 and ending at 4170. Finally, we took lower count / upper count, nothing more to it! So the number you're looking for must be 1.0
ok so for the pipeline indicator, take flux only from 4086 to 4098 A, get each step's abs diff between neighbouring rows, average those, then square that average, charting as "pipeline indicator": 0.24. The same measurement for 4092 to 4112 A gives 0.20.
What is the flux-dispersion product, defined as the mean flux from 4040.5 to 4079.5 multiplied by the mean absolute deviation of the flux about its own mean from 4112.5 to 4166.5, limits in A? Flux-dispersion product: 1.50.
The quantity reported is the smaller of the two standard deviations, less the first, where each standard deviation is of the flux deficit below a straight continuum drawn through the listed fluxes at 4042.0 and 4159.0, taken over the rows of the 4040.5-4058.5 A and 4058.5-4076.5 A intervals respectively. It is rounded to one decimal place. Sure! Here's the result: -0.2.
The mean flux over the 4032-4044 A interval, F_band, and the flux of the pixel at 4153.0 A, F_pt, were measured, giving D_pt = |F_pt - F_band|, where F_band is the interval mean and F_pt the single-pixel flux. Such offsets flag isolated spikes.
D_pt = 0.3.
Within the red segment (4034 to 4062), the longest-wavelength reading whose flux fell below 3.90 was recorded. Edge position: 4057.0 A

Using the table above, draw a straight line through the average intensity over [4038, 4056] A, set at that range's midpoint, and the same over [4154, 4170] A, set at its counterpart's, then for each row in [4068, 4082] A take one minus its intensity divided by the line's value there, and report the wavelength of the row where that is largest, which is 4072.0 A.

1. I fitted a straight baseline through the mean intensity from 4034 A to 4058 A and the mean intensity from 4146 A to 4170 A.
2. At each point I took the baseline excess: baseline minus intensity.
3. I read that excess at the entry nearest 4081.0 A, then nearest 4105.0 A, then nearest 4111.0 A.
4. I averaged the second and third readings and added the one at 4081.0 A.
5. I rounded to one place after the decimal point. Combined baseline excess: -1.0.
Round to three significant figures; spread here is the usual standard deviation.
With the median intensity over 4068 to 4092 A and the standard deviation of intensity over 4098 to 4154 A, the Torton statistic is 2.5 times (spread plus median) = 11.9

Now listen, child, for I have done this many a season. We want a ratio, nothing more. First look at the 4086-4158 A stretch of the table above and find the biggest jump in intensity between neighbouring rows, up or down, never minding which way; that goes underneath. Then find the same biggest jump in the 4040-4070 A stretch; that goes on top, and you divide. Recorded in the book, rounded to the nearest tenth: 1.4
